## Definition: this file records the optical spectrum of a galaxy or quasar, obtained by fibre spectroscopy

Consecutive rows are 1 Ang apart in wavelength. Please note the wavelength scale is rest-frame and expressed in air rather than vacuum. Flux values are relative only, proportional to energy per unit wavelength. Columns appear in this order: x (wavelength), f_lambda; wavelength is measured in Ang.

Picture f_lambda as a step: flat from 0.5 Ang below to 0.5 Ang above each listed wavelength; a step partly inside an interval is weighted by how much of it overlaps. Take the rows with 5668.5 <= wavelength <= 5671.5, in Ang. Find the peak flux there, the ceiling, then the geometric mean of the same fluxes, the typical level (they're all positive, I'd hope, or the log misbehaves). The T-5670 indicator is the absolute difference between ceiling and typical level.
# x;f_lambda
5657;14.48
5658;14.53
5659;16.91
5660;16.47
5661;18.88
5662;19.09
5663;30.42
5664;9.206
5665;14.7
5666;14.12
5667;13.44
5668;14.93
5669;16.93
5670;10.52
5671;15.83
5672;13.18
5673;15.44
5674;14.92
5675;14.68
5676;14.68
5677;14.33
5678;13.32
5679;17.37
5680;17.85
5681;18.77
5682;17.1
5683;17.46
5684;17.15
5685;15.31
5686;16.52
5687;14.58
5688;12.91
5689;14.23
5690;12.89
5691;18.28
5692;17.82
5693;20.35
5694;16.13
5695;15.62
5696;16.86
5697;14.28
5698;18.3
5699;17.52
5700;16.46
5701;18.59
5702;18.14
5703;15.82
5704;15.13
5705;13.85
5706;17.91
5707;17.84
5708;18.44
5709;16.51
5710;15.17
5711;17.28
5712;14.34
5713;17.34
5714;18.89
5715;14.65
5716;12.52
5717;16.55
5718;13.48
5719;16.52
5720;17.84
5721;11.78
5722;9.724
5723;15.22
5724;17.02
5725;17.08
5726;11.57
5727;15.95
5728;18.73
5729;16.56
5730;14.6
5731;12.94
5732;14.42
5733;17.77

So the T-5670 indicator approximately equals 2.8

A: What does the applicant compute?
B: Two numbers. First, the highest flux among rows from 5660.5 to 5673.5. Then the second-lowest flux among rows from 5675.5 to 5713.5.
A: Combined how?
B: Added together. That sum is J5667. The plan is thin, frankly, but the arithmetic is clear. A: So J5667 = 43.3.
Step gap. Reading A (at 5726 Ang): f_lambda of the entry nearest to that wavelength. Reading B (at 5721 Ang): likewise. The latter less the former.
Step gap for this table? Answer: 0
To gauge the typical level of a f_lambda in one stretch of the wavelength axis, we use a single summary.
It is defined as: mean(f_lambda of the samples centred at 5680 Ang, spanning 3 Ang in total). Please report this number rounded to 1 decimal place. 18.0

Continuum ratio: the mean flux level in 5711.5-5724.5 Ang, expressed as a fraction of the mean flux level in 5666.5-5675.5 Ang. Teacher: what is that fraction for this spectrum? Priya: 1.04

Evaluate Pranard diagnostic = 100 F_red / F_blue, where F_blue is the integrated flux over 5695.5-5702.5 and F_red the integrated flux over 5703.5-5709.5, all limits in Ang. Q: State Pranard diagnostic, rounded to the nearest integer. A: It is 83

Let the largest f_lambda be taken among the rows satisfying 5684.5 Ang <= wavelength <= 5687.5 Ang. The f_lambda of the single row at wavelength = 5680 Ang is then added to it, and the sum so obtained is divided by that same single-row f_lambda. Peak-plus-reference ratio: 1.9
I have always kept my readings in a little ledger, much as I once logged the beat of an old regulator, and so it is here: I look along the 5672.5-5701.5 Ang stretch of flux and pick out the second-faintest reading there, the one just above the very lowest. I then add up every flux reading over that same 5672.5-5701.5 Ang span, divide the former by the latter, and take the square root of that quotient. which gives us 0.17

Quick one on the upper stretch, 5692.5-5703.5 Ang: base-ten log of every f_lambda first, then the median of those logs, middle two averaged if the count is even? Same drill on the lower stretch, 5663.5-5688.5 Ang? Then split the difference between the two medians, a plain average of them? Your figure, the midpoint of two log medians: 1.200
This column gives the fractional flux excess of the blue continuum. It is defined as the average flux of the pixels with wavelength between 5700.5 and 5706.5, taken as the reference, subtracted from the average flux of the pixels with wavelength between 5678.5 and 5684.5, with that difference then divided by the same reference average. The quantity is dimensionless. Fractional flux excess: 0.06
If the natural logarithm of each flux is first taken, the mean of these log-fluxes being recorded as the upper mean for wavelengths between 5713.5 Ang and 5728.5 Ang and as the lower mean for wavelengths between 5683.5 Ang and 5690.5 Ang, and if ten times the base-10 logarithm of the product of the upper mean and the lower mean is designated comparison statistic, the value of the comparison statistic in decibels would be 8.61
